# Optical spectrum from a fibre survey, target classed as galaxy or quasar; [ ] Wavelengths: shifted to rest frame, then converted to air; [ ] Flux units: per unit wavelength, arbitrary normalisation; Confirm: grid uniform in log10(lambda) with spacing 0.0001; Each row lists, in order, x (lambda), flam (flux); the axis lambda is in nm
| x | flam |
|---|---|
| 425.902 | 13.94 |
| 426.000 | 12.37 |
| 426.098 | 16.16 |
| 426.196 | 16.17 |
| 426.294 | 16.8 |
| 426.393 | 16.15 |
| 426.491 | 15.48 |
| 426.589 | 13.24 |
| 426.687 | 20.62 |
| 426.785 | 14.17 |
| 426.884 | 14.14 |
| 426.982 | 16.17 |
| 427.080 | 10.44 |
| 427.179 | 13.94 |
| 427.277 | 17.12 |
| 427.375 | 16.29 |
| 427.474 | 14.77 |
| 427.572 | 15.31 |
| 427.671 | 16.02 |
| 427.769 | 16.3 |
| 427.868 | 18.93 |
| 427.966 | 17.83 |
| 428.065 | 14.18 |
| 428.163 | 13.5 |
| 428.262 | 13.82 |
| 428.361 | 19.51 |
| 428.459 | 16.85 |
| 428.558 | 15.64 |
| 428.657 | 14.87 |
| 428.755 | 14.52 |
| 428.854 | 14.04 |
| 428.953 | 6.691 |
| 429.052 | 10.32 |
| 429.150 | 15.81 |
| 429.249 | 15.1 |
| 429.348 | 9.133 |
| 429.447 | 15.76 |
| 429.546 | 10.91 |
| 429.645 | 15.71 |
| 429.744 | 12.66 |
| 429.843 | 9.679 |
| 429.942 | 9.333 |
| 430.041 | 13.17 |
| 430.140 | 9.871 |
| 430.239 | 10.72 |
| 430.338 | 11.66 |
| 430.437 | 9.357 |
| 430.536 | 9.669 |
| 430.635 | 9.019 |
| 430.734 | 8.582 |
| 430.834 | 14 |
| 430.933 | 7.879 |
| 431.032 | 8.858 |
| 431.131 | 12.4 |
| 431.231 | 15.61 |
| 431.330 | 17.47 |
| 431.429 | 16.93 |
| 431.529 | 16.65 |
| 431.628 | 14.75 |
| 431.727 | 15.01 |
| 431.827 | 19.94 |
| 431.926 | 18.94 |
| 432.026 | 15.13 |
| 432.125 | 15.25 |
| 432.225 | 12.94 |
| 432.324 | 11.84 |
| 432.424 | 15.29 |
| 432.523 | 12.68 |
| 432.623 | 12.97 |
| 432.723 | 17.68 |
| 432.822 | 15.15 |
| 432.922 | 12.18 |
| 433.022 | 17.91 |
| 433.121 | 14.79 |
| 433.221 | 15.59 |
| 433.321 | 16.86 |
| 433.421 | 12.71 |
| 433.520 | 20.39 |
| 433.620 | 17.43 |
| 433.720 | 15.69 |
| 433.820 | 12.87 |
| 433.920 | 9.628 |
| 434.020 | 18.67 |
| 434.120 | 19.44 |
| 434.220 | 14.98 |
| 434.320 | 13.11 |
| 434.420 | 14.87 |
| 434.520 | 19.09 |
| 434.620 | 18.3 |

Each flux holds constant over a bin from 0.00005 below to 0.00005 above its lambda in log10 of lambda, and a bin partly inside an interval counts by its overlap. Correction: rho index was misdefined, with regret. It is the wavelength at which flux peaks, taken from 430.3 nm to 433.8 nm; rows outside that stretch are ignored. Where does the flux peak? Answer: 433.520 nm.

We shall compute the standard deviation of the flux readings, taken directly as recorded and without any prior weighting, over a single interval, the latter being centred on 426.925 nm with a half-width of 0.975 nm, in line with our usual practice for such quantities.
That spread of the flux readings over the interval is 2.2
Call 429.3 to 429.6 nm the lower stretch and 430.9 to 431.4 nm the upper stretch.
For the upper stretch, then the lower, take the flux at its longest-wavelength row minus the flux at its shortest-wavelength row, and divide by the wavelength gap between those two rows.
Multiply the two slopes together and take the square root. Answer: 14.7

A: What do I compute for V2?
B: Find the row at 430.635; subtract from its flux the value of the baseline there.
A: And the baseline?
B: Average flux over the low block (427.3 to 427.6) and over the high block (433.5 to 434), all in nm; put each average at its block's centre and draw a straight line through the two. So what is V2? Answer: -6.3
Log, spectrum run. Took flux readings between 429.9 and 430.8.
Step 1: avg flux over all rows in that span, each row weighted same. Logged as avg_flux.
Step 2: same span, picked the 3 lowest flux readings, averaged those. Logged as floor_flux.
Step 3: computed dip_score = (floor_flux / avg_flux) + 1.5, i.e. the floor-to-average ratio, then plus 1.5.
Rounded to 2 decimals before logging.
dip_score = 2.38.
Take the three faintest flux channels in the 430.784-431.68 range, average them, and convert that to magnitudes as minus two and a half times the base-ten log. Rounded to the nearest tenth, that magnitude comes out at -2.5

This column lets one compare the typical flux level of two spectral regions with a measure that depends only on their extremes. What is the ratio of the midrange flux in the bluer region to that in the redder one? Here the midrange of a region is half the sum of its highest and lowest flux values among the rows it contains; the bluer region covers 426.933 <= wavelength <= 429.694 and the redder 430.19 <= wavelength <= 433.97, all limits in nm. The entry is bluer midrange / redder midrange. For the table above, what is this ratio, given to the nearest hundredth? 0.93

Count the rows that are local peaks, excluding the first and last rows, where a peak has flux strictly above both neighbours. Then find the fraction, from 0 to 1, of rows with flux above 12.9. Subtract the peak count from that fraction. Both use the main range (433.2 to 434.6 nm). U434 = -2.21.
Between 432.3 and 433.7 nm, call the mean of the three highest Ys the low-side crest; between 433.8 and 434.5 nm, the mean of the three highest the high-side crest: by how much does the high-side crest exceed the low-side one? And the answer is -1.0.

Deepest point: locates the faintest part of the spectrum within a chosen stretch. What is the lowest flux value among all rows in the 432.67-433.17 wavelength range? 12.18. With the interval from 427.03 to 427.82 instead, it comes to 10.44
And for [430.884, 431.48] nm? 7.879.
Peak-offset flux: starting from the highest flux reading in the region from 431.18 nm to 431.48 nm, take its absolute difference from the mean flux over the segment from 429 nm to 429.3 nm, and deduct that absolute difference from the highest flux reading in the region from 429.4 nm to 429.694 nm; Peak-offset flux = 12.0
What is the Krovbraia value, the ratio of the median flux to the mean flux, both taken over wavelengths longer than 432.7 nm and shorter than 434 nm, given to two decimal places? 1.02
